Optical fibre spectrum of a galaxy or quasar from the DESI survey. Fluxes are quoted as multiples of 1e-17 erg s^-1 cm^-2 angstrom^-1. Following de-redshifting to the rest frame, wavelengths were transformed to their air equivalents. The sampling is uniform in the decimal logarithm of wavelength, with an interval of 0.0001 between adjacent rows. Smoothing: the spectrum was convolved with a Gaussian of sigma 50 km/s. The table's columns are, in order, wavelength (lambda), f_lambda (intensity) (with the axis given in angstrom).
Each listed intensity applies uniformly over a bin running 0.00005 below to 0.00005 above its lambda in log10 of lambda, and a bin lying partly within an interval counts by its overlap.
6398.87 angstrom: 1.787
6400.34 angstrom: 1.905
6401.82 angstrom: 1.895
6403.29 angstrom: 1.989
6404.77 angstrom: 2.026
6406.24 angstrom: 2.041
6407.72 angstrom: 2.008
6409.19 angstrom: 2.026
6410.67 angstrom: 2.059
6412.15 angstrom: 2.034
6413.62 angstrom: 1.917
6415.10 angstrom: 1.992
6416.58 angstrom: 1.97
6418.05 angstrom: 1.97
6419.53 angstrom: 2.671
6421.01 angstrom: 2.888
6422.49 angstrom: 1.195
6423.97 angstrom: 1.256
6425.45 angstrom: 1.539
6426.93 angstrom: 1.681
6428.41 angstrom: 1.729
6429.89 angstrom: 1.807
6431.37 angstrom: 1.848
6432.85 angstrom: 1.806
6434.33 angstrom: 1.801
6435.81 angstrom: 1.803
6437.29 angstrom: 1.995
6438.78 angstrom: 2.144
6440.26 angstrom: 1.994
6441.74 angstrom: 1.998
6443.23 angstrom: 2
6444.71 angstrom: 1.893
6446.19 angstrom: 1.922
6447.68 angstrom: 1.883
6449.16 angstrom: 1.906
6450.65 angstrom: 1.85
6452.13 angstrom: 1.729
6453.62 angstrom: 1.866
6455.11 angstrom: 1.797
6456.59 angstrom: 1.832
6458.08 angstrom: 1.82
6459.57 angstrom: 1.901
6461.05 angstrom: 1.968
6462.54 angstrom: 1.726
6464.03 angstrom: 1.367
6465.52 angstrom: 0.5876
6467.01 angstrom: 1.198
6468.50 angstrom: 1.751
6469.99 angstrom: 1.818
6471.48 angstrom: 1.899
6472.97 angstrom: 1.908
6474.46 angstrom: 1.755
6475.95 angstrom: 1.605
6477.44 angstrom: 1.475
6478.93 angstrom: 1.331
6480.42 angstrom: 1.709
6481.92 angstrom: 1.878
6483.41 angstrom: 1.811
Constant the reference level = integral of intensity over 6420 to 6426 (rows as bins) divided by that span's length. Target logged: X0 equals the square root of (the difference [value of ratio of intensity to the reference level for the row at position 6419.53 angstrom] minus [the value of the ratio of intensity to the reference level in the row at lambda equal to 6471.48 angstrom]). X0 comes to 0.66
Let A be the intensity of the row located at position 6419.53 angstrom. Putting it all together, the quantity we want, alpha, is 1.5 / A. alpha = 0.56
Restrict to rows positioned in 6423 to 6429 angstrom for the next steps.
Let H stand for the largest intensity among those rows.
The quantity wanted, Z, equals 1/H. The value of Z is 0.58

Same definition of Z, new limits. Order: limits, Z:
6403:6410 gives 0.49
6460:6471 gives 0.51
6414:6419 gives 0.50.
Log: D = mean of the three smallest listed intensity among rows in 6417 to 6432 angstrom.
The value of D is 1.3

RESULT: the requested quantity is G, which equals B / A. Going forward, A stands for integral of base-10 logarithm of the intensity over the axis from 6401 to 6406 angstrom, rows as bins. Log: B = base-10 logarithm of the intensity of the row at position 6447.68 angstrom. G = 0.19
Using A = 1.48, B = 0.275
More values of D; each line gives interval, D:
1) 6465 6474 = 1.2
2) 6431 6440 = 1.8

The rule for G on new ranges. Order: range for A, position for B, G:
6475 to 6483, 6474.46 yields 0.15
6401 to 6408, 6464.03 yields 0.07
